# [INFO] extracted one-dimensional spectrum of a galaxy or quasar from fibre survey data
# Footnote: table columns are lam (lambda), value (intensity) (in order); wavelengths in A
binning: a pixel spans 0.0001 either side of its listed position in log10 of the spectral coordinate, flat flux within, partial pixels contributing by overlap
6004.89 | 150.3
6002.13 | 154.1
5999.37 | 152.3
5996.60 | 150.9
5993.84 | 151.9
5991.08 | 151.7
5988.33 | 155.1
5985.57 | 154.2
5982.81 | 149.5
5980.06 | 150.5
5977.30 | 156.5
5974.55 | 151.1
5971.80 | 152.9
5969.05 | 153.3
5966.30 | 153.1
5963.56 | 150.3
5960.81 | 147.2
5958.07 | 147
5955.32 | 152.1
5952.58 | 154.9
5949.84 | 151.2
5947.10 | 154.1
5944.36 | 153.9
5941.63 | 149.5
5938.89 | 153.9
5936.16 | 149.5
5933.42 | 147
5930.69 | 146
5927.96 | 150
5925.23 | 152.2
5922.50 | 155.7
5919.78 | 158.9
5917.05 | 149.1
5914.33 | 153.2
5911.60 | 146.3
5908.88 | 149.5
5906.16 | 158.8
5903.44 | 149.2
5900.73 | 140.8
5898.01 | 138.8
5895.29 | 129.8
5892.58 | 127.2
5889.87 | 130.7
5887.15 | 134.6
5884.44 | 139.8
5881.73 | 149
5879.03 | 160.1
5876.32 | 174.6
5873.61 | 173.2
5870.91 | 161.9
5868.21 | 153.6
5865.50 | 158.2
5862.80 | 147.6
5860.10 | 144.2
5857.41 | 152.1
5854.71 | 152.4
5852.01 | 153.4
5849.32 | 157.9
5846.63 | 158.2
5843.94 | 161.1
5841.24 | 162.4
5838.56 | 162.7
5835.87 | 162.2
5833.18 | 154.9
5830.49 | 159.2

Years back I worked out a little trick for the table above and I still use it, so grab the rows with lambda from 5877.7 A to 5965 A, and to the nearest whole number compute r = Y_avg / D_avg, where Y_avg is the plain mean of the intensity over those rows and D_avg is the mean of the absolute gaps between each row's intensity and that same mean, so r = 24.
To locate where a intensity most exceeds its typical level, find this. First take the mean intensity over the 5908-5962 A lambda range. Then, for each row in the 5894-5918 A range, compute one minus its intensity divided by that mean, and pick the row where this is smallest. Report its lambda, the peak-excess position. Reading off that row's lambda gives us 5906.16 A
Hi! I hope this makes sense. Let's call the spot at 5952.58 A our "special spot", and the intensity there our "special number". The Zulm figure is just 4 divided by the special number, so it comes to 0.0258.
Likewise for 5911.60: 0.0273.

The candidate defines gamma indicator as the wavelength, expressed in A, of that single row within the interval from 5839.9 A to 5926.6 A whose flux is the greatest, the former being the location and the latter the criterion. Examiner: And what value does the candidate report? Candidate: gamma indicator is 5876.32 A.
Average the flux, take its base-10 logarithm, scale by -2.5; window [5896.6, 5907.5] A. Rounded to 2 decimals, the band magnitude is -5.42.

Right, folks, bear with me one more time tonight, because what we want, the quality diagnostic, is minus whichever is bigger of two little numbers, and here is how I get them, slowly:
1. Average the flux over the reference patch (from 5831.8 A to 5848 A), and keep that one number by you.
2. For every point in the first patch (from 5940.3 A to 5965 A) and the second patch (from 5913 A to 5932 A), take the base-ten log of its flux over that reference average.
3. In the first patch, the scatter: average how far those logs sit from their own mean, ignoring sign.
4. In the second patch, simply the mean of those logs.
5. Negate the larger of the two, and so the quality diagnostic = -0.0067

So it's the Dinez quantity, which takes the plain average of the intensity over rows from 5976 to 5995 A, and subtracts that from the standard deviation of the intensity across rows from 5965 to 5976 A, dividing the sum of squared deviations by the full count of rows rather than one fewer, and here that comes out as -152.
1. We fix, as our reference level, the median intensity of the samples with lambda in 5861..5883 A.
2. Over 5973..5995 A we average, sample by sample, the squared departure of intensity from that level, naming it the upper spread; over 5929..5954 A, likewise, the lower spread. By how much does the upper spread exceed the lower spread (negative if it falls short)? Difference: -26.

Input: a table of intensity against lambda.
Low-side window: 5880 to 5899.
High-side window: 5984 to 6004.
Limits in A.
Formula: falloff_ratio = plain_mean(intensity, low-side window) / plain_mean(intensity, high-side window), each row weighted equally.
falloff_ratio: 0.89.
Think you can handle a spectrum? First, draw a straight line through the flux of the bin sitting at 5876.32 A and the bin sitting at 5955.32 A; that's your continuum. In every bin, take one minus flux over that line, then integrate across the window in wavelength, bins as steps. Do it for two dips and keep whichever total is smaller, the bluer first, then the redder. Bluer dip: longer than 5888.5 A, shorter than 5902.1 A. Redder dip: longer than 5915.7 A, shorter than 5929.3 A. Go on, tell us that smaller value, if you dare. 0.70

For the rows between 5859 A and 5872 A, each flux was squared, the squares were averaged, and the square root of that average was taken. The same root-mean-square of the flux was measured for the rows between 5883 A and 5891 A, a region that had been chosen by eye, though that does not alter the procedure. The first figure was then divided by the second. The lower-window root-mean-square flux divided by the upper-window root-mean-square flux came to 1.13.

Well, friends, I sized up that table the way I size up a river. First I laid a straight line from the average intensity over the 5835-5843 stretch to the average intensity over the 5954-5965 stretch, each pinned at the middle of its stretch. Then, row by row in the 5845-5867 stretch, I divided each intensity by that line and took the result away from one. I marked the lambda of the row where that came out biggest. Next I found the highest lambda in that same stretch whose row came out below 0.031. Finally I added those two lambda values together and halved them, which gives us 5862.8 A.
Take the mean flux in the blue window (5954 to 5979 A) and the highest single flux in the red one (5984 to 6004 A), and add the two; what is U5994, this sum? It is 307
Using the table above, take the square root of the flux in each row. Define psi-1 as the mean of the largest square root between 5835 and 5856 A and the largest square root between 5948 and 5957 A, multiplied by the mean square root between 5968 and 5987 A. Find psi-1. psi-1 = 156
